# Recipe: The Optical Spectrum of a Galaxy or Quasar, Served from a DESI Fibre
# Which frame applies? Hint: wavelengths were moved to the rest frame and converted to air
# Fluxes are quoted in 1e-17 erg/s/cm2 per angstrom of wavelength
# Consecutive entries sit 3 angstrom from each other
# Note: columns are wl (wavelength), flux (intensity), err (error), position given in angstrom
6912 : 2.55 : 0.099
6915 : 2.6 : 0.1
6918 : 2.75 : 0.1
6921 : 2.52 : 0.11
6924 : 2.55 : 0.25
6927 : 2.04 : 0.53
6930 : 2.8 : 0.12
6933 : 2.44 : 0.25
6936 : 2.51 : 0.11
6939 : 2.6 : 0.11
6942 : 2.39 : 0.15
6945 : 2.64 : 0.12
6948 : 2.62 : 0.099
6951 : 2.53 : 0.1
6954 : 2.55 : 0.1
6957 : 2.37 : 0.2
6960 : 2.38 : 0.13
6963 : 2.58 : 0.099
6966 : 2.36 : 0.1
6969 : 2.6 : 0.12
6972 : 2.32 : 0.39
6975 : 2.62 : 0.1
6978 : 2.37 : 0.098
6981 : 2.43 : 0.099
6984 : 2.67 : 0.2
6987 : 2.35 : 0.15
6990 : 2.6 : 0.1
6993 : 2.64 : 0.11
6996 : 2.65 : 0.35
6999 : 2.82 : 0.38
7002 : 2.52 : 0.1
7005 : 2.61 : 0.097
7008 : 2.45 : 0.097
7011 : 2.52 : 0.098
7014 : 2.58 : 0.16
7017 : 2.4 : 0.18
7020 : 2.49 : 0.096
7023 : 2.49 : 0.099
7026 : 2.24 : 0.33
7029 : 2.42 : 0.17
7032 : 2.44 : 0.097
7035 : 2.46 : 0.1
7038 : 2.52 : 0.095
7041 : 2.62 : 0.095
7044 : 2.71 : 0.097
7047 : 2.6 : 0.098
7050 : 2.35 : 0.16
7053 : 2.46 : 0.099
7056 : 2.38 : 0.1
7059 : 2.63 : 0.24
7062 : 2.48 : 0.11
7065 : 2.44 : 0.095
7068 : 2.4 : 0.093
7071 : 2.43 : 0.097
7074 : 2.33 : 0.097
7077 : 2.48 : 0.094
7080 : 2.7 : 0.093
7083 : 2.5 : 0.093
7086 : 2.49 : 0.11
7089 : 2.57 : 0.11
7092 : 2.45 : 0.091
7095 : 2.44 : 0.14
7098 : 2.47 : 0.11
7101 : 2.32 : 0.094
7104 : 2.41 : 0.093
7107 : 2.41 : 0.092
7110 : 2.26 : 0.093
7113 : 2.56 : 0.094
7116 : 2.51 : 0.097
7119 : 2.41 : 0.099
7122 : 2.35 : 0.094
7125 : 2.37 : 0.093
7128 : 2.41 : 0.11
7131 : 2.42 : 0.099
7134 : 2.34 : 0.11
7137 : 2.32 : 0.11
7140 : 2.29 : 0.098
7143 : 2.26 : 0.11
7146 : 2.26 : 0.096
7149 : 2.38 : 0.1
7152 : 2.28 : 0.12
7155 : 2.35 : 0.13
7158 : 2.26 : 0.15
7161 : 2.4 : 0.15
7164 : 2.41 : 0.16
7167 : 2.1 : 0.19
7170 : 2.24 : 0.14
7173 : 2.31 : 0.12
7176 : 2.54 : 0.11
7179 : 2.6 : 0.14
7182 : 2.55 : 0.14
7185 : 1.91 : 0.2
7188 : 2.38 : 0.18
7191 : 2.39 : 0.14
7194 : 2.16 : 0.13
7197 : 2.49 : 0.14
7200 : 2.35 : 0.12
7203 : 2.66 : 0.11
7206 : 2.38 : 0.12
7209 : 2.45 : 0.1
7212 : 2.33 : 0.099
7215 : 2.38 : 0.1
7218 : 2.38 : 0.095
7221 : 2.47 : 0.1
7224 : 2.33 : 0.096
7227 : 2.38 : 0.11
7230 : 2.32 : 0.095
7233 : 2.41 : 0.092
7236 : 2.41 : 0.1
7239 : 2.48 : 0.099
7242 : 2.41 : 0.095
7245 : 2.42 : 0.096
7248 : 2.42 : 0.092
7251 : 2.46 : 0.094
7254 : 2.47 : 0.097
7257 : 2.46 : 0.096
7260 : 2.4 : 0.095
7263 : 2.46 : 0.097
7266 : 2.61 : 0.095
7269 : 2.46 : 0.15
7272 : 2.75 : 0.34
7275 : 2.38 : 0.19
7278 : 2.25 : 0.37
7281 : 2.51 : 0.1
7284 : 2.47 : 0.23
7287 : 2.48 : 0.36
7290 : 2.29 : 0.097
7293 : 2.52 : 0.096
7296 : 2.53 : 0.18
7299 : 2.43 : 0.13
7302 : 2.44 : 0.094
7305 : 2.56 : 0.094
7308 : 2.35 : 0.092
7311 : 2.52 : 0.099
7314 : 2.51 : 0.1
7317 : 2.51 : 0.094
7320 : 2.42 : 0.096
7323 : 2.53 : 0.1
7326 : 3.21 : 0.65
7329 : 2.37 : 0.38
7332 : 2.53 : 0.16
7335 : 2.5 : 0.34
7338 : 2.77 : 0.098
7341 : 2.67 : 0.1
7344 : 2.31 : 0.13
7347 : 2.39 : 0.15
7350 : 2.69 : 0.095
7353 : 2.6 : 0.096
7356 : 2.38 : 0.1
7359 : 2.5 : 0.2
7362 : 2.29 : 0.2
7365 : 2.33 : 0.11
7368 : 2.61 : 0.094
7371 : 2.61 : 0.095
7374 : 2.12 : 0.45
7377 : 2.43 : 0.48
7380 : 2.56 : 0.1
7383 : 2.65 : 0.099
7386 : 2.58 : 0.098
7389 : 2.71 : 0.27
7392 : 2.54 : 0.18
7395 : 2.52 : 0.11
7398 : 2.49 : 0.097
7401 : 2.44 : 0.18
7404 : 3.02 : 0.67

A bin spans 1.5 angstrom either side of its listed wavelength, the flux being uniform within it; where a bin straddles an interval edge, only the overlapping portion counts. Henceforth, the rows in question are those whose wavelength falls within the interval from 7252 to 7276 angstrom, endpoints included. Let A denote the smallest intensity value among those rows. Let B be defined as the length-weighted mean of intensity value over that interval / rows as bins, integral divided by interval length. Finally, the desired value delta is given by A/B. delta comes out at 0.95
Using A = 2.38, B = 2.50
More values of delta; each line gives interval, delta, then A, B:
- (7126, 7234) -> 0.81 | 1.91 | 2.36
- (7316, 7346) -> 0.90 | 2.31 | 2.58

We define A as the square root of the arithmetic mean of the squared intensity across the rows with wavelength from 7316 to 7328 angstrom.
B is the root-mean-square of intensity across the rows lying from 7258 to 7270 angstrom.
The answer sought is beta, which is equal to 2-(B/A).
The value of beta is 1.08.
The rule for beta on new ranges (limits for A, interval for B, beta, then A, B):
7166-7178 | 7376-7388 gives 0.89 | 2.30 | 2.56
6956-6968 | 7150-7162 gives 1.04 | 2.42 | 2.32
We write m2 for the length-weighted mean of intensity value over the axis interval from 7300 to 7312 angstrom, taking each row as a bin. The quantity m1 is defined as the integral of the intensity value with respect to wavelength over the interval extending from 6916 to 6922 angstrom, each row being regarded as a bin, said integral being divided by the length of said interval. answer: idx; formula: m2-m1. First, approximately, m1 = 2.64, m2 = 2.46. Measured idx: -0.18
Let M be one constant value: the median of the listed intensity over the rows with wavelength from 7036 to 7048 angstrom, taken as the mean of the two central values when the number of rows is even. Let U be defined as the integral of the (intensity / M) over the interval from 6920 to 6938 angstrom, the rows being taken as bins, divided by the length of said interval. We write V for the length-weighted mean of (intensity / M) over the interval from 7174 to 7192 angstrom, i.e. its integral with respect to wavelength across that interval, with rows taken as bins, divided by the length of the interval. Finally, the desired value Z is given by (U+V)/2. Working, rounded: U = 0.950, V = 0.92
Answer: 0.933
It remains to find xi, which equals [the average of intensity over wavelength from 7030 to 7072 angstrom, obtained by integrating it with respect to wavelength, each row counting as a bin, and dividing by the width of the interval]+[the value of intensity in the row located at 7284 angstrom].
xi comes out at 4.96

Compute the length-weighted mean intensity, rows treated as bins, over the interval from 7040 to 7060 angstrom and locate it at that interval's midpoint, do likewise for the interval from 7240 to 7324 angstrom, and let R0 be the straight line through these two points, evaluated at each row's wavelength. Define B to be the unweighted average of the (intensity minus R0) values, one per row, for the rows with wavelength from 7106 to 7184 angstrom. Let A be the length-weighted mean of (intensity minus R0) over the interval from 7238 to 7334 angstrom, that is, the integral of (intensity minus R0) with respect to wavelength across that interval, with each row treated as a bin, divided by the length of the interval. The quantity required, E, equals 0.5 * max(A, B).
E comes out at 0.012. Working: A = 0.02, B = -0.14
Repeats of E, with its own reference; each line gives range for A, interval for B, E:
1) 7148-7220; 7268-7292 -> -0.008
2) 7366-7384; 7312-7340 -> 0.071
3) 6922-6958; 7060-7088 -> -0.026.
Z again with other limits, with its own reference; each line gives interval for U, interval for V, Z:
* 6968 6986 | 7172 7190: 0.935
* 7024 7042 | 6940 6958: 0.952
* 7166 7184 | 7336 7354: 0.949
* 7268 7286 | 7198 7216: 0.938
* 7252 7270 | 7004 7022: 0.954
